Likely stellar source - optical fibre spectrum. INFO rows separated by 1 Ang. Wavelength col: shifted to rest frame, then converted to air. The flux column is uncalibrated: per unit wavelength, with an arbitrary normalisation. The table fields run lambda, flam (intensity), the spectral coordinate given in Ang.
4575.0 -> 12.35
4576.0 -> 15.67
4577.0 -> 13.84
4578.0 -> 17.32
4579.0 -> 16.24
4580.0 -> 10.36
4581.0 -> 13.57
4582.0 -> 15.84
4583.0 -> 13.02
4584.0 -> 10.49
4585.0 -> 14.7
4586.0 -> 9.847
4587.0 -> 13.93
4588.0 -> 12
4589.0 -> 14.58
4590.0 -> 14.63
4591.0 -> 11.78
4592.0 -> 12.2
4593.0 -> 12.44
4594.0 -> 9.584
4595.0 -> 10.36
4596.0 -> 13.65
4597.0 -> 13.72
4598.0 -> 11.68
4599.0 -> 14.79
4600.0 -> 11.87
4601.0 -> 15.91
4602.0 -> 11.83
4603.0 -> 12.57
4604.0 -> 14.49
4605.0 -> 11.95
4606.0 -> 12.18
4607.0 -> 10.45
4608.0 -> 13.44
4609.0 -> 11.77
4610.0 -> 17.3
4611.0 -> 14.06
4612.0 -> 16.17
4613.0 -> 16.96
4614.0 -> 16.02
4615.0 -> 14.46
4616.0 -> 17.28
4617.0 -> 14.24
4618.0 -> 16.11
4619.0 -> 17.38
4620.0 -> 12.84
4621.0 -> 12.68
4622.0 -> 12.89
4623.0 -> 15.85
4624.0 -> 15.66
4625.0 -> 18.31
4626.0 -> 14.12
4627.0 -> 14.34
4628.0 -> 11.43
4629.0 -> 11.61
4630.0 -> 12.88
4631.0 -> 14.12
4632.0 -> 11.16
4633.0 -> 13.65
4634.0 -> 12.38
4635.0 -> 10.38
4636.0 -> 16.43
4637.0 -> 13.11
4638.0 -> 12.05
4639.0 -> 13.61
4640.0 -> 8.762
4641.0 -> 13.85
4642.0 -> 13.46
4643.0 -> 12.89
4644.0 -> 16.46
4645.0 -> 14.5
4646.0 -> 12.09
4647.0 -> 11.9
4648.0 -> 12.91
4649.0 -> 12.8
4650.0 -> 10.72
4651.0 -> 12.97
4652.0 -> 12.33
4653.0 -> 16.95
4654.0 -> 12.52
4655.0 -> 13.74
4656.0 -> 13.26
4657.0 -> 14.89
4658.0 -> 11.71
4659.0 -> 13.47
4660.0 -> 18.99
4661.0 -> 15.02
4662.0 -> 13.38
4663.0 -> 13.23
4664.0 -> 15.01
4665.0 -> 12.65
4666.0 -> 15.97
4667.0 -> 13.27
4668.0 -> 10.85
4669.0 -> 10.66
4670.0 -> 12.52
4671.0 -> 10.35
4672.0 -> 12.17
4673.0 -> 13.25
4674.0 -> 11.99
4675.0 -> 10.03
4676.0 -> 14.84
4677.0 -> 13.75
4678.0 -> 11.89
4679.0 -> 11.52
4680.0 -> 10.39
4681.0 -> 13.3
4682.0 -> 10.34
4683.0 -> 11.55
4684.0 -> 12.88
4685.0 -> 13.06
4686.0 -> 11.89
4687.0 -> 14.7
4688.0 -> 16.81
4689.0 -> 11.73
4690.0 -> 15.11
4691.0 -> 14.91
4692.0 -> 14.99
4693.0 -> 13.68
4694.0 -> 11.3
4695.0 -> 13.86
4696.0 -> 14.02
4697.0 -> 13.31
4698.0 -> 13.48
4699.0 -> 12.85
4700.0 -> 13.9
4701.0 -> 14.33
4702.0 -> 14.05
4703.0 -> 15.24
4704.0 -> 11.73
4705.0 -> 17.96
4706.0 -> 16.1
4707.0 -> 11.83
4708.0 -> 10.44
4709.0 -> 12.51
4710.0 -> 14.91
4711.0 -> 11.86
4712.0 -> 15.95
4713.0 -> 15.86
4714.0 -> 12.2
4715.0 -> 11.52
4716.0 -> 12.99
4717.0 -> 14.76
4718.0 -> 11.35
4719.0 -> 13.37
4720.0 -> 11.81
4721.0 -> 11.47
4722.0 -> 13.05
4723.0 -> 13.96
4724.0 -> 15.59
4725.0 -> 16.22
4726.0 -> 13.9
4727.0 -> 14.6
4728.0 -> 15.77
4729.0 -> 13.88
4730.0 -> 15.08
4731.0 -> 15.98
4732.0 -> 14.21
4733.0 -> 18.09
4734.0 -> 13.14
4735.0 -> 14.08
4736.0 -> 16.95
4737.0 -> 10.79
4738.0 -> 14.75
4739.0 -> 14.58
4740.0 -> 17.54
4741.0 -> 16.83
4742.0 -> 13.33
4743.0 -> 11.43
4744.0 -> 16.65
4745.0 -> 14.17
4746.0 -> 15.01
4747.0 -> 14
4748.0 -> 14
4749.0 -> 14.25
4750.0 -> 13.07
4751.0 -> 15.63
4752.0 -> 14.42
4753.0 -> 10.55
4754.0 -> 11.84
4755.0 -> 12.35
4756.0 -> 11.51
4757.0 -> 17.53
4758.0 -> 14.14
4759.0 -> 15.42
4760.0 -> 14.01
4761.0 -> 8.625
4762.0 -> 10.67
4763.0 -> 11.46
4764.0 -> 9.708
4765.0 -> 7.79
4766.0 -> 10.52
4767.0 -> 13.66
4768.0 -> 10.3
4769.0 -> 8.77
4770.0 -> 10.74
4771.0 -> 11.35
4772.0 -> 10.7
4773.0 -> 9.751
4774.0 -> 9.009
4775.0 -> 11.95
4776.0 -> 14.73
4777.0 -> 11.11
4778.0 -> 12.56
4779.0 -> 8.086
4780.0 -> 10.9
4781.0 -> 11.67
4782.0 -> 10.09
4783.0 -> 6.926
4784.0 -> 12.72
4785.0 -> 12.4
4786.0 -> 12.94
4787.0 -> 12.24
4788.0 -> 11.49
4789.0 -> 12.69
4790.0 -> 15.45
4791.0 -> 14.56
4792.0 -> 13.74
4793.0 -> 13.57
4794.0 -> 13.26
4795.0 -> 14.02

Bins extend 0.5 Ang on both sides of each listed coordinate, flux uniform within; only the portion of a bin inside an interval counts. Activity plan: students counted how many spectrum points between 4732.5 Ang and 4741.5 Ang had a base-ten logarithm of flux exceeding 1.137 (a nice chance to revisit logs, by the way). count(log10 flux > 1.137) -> 7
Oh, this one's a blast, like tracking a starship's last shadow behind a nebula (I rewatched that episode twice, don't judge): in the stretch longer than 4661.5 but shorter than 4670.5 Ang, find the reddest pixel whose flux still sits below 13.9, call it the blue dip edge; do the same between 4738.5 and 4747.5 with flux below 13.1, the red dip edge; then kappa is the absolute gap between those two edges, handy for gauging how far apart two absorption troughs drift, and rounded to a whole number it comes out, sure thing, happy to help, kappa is 73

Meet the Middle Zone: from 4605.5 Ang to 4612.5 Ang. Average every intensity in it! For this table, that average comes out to 13.6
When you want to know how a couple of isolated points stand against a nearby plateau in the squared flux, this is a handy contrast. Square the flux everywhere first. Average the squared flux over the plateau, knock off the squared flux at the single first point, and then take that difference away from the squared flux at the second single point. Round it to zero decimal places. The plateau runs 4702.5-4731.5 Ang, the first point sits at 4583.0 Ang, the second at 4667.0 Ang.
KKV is 150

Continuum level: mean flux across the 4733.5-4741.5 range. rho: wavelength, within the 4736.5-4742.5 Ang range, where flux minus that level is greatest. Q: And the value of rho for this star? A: 4740.0 Ang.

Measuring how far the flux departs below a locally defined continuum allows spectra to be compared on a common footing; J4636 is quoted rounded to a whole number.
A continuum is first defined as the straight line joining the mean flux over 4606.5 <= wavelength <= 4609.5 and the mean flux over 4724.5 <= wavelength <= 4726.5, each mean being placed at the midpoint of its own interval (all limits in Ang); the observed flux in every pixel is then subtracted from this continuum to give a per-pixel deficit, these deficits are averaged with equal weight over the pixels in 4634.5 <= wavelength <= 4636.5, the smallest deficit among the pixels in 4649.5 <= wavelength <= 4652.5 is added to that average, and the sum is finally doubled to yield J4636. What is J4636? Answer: -1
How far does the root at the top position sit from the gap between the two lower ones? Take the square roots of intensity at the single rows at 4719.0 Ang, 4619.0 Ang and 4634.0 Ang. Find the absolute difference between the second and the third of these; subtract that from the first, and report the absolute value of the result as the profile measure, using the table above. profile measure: 3.01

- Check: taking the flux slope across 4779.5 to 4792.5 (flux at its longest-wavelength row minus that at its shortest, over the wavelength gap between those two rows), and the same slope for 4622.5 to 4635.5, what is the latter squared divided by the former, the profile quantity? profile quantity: 0.88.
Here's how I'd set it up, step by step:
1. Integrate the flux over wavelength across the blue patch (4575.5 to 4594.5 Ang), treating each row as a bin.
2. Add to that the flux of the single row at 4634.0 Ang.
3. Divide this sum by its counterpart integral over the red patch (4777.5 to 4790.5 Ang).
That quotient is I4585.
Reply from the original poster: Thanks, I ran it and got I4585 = 1.8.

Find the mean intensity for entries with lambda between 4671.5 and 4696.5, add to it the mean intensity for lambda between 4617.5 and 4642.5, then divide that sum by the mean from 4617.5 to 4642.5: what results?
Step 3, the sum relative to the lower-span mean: 1.96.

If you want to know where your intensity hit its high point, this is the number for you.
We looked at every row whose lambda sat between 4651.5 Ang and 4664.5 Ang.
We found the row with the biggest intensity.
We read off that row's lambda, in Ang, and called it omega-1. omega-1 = 4660.0 Ang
